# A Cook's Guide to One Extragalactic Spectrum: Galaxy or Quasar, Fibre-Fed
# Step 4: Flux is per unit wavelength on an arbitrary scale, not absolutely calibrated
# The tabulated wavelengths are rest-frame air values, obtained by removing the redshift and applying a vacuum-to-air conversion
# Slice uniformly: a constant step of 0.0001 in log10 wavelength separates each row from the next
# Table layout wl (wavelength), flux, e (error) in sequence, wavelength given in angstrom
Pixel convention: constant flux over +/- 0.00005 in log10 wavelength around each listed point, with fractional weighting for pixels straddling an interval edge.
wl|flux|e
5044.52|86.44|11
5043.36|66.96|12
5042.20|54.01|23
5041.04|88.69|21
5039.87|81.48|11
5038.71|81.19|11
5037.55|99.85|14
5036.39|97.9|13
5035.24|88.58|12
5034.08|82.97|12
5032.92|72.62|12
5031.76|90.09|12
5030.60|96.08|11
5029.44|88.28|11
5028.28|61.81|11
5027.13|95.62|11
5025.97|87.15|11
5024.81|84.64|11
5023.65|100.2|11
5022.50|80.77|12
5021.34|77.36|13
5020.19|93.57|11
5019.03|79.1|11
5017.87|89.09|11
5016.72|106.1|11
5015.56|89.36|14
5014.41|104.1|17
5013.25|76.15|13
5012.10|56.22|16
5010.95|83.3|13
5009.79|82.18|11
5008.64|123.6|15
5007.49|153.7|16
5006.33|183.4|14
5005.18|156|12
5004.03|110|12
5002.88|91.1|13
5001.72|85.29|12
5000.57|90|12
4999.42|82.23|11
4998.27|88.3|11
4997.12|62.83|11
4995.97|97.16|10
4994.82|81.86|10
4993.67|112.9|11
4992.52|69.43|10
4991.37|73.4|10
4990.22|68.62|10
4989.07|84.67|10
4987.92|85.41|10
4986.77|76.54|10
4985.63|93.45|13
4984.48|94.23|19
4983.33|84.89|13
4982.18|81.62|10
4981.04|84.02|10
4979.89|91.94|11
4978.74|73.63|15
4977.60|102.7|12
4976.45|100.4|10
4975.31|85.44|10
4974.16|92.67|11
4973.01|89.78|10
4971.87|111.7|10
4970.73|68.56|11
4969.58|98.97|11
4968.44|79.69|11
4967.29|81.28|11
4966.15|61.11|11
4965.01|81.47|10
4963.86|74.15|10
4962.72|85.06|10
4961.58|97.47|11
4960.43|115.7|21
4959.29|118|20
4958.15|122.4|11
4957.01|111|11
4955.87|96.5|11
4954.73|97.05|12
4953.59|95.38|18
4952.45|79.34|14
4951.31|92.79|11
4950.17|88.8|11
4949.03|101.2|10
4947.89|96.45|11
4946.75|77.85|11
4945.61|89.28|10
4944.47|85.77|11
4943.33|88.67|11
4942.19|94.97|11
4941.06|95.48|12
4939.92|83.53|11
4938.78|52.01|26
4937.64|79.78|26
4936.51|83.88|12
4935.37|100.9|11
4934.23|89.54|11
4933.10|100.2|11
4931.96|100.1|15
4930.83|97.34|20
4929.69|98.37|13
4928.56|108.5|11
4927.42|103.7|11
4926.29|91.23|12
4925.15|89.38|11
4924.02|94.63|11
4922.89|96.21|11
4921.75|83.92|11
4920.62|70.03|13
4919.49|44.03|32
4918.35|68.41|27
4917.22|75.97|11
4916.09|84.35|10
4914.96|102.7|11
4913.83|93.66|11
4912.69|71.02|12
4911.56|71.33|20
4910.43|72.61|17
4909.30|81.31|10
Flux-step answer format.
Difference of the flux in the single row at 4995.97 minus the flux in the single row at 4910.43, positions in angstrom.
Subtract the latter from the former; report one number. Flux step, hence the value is 25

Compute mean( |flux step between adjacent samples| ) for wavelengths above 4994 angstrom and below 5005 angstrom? 14.8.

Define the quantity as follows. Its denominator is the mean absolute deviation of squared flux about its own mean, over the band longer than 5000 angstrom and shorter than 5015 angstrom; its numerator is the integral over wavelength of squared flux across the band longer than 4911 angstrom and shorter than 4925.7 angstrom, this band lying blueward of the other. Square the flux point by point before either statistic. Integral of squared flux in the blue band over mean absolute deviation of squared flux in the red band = 14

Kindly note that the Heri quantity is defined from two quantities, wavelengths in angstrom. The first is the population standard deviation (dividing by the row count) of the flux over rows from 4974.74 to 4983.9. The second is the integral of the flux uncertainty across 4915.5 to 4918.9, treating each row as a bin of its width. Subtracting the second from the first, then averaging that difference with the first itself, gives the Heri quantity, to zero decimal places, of -18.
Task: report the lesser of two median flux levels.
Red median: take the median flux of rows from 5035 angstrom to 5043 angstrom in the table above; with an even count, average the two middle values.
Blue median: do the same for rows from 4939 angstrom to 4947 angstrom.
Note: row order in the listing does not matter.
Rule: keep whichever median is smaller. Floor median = 89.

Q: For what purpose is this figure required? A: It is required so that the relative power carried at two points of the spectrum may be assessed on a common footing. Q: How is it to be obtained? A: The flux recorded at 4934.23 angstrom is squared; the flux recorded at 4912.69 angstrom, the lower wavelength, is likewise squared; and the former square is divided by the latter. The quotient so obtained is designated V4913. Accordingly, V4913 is 1.6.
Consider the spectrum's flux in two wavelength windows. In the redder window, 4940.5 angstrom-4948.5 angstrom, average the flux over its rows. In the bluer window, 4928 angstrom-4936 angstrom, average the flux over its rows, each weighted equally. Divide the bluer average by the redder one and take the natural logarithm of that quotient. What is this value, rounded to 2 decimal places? 0.10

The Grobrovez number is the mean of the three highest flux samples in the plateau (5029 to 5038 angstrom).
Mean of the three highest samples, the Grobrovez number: 97.9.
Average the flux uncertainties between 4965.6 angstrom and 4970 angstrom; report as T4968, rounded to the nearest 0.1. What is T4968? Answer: 11.0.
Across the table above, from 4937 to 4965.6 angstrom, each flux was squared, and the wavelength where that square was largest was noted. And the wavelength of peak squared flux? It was 4958.15 angstrom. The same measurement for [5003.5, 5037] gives 5006.33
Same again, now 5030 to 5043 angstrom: 5037.55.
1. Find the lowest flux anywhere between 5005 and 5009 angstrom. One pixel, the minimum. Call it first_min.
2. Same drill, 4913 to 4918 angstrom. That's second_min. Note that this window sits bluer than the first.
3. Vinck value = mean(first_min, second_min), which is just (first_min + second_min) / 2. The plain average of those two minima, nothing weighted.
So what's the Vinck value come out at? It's 100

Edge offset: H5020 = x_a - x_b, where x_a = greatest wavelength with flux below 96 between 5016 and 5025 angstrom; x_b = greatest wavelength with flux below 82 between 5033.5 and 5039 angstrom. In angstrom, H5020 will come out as -13.9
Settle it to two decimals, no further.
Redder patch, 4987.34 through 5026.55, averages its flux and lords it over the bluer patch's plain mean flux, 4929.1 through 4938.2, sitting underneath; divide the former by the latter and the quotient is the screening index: 1.00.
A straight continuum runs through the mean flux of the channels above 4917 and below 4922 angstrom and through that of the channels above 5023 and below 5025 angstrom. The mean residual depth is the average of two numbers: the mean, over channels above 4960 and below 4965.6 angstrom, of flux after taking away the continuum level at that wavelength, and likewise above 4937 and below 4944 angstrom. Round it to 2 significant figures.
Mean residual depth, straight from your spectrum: 11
